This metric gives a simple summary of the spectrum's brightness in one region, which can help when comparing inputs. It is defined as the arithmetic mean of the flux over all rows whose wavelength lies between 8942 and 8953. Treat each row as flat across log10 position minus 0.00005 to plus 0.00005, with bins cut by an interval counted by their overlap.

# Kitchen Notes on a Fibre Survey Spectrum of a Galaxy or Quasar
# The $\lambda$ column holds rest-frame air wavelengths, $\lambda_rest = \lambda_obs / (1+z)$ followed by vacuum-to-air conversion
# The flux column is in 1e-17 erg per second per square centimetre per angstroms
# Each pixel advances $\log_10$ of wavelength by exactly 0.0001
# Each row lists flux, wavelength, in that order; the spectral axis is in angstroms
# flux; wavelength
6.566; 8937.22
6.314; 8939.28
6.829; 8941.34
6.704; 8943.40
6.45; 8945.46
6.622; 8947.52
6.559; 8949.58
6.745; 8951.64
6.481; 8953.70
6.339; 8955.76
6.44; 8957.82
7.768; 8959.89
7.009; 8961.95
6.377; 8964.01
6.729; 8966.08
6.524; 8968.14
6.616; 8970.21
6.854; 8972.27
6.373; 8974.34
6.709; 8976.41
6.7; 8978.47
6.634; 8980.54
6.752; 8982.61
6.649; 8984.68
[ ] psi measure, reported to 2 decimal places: 6.62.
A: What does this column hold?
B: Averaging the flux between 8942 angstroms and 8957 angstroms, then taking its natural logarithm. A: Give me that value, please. 1.88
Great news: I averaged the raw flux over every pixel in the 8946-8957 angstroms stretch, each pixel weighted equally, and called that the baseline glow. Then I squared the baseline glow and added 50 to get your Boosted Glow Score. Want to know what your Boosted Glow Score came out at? 92.9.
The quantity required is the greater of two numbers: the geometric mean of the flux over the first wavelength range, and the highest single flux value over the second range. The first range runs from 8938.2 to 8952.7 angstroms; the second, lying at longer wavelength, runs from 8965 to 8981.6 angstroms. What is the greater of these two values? 6.85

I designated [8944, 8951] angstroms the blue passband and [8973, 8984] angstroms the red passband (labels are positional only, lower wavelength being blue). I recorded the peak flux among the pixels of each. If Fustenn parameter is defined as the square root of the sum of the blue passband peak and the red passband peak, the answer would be 3.657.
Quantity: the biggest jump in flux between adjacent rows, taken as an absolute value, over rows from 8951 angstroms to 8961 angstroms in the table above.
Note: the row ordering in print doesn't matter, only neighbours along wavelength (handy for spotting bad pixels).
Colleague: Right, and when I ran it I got 1.3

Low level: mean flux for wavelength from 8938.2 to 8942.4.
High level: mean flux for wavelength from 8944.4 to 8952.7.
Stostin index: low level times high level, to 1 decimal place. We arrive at 43.3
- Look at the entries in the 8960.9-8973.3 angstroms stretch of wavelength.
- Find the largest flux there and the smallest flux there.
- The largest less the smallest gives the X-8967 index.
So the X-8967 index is 0.63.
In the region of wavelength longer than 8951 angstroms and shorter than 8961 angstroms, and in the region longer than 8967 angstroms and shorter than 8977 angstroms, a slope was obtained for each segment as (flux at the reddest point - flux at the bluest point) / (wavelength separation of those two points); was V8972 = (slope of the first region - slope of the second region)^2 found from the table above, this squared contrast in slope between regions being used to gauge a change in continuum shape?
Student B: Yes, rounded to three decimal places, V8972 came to 0.010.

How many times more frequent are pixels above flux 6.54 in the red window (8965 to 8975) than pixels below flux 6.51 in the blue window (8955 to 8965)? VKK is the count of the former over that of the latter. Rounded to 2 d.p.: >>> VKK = 1.00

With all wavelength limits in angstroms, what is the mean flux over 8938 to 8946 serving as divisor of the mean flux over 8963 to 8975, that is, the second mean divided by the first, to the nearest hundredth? 1.00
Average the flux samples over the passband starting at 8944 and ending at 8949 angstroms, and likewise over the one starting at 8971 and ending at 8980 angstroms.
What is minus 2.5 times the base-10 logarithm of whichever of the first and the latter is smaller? -2.04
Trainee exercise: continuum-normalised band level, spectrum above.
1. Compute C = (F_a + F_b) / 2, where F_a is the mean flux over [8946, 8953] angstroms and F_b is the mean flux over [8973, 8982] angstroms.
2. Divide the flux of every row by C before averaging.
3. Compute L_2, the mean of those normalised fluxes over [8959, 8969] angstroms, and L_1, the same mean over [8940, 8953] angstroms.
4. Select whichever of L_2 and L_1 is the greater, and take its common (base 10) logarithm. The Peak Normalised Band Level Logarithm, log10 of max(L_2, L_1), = 0.017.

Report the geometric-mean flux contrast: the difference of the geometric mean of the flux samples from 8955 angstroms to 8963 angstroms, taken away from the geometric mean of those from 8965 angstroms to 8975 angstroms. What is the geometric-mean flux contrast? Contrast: -0.25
